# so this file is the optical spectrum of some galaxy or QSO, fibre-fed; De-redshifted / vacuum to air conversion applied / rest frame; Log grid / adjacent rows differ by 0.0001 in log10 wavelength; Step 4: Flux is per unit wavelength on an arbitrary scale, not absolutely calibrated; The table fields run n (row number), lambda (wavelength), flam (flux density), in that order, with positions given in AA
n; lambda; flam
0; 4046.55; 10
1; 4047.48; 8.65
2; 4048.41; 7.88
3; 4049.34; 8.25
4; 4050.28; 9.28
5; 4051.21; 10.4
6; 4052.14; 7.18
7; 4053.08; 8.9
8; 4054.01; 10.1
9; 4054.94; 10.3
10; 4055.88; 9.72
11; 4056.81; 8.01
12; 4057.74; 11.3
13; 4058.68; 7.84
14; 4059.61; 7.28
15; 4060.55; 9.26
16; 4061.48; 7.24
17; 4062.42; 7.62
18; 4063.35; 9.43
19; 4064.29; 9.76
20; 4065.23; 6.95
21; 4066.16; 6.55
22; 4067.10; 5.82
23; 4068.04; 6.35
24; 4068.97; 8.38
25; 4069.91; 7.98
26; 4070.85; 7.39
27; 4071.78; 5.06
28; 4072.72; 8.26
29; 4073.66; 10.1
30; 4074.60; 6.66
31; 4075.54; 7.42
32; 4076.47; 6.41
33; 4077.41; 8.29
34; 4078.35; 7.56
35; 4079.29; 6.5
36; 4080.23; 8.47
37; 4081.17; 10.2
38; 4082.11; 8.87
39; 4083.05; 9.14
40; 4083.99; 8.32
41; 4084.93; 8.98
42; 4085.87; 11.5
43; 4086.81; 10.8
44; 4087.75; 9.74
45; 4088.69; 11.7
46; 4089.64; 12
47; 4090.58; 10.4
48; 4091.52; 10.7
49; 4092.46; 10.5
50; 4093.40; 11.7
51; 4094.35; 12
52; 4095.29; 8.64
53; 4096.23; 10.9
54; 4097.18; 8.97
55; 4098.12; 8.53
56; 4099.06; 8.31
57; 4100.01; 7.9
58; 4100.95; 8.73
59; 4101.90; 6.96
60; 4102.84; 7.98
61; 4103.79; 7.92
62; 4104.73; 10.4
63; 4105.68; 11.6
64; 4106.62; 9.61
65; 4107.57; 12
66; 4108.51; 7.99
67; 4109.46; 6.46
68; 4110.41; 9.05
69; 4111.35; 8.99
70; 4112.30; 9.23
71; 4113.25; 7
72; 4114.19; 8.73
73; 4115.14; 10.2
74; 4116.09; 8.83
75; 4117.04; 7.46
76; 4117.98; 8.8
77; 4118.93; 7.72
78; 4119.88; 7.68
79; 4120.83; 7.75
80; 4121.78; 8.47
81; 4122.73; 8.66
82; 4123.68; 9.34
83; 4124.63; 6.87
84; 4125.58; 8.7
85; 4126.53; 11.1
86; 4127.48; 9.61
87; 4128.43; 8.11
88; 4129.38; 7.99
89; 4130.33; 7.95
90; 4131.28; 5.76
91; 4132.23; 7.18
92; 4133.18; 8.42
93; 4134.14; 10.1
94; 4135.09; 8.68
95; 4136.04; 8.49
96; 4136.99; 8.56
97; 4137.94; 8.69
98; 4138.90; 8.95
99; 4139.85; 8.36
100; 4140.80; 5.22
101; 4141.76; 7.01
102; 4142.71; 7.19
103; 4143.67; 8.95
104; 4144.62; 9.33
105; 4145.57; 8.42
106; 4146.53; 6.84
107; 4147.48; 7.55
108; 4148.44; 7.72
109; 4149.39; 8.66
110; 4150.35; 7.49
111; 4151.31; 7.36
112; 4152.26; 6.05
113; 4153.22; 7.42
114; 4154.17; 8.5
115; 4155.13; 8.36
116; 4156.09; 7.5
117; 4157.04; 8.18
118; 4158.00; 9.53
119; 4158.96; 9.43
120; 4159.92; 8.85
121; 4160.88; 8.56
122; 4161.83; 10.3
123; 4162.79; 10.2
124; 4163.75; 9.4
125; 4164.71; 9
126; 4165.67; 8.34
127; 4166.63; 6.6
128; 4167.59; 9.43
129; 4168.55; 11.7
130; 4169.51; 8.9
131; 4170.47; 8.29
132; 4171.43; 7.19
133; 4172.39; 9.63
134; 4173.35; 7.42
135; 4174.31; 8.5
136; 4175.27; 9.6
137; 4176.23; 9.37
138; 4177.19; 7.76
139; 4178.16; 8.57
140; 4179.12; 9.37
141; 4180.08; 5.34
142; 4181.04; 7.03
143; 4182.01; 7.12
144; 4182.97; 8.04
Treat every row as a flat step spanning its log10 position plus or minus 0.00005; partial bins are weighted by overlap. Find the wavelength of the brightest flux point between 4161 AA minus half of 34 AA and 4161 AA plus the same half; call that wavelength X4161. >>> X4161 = 4168.55 AA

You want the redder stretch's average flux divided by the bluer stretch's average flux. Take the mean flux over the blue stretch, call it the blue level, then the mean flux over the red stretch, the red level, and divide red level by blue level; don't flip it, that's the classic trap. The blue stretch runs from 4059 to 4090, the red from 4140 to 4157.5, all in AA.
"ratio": 0.92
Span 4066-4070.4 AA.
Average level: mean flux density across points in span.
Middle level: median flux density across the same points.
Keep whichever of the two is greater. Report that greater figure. 7.0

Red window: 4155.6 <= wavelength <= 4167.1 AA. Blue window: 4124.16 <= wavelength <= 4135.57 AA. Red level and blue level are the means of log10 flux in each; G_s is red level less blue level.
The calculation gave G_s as 0.03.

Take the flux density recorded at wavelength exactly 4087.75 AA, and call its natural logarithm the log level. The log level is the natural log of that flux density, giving 2.28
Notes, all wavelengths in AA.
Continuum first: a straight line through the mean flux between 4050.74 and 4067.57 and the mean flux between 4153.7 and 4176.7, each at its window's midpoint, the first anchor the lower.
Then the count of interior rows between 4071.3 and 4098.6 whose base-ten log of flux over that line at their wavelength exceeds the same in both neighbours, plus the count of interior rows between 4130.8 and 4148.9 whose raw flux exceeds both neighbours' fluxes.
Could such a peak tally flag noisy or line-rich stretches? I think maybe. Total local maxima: 13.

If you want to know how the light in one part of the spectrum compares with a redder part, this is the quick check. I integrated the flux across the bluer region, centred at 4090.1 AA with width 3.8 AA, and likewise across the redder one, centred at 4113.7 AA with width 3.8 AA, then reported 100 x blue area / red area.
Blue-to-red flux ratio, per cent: 127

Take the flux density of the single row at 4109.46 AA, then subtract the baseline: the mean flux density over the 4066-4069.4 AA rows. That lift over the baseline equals -0.3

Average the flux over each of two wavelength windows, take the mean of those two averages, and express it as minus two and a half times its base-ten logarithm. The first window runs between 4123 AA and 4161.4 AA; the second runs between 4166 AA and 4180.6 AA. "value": -2.303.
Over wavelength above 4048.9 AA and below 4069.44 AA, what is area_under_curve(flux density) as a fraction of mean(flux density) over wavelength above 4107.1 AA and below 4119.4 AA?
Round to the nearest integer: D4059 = 20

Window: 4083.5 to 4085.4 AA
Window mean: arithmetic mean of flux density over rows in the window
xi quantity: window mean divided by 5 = 1.73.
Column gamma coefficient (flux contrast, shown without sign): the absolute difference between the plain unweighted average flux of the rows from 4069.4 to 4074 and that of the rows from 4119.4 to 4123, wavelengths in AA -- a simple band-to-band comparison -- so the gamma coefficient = 0.4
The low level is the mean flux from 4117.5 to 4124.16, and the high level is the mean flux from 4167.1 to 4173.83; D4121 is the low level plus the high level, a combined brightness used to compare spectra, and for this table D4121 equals 17.3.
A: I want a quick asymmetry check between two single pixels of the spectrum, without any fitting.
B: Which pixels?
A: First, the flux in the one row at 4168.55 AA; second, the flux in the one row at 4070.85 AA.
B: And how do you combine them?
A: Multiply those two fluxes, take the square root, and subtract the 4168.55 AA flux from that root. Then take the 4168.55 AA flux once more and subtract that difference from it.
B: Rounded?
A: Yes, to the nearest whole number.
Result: 14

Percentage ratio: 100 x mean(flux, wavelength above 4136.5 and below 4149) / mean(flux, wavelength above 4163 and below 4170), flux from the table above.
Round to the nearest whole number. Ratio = 87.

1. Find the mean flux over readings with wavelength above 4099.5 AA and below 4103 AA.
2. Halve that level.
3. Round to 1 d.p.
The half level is 3.9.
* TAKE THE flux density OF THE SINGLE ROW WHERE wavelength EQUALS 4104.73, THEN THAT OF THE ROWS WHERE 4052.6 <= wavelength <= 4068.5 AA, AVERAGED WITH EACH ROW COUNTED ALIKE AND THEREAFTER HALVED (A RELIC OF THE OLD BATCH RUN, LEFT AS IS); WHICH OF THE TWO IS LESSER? 4.19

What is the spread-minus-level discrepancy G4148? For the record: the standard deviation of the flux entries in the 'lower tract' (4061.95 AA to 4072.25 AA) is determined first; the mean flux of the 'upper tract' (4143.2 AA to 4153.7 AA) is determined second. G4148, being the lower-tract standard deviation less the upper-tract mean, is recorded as -6.4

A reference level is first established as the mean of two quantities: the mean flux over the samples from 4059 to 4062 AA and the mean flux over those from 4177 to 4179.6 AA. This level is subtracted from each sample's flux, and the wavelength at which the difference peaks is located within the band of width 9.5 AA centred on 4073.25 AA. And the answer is 4073.66 AA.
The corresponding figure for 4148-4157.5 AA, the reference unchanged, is 4149.39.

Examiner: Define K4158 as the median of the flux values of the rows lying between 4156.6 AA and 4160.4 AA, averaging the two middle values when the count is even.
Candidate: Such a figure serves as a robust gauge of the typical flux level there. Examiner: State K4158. 9.1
